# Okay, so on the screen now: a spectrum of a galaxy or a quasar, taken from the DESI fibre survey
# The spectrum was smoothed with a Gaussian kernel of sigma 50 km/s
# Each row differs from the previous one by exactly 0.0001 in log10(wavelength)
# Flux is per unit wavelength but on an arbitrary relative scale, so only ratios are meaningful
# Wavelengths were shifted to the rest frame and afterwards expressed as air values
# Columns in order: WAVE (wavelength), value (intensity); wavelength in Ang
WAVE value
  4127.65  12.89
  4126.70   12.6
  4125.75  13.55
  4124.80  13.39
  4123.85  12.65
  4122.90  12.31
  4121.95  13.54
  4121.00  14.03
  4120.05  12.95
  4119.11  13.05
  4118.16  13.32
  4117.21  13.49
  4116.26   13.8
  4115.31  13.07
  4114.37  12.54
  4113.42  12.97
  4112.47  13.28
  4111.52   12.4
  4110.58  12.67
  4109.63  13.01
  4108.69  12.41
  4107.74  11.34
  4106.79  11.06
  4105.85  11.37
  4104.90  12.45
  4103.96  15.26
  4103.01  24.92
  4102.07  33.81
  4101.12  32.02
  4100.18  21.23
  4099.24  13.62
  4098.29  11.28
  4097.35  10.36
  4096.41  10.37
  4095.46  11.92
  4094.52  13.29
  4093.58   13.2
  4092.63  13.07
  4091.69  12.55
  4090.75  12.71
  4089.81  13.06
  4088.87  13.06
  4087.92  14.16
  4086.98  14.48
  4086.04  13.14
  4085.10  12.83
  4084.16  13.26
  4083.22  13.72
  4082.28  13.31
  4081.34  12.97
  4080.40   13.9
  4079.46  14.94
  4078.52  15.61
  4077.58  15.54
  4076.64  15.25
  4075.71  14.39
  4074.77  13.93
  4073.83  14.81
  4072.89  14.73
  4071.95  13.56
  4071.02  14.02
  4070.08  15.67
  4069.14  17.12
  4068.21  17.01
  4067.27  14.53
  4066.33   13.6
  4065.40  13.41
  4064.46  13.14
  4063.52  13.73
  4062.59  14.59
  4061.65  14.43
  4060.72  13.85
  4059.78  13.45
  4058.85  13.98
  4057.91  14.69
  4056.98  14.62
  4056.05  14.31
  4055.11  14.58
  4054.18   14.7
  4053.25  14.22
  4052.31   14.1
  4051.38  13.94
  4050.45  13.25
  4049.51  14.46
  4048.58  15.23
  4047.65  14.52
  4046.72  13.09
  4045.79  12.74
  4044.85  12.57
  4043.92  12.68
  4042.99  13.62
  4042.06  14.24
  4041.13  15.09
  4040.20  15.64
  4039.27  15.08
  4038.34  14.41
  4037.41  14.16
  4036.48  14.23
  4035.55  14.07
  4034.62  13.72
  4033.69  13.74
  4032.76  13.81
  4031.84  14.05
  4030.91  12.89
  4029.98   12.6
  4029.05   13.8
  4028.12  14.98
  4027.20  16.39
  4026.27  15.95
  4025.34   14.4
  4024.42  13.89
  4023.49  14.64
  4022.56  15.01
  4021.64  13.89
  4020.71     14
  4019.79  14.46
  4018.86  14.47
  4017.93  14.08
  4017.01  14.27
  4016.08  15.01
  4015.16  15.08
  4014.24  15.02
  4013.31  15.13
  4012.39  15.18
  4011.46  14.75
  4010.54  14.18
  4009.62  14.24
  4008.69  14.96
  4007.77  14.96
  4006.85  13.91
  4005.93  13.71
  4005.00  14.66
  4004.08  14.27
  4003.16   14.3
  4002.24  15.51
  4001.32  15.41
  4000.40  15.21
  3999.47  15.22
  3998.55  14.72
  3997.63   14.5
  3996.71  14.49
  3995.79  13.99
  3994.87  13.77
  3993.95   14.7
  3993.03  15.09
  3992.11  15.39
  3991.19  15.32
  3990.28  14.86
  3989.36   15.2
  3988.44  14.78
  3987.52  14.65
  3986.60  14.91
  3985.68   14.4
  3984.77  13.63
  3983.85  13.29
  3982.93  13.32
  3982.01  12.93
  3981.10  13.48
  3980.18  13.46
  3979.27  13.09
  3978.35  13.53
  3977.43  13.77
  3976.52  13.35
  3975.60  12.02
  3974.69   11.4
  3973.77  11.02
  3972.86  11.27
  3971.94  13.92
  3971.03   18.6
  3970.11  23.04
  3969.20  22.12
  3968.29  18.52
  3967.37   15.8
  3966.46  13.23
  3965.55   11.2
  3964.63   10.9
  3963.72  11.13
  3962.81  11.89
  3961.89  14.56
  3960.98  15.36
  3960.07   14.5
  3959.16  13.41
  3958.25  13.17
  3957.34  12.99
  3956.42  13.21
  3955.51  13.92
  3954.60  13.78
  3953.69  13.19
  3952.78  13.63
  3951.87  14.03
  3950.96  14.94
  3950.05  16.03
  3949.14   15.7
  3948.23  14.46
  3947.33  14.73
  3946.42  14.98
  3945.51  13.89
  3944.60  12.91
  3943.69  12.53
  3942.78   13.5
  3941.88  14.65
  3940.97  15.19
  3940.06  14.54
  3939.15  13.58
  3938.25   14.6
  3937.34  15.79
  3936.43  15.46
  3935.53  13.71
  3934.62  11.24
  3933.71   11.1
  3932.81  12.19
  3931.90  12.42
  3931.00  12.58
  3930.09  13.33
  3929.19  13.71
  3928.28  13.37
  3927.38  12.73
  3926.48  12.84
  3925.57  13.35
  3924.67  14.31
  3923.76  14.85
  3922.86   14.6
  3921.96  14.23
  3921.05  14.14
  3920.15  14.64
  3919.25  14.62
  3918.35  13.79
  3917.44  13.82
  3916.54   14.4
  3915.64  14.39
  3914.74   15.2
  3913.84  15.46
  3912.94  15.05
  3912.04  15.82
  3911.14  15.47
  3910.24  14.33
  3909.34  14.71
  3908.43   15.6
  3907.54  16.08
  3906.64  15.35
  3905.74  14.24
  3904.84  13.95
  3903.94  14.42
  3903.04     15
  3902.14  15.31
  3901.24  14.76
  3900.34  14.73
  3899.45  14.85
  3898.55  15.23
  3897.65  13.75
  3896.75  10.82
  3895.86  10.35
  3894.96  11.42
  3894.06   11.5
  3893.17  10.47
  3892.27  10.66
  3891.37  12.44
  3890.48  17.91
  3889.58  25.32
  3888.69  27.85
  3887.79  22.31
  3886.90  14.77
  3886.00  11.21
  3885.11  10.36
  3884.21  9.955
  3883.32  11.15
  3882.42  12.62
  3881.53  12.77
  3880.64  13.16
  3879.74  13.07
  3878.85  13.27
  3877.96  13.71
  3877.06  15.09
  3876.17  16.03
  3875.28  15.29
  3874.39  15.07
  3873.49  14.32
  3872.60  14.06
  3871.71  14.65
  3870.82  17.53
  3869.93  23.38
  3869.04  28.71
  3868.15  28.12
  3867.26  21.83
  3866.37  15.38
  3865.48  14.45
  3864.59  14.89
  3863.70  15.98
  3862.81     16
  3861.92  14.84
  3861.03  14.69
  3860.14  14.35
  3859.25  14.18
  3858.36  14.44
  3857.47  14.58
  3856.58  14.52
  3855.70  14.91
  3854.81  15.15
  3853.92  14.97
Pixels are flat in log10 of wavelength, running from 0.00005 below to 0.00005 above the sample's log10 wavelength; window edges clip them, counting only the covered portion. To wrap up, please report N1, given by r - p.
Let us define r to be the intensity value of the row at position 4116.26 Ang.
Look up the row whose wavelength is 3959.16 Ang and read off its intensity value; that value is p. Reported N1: 0.4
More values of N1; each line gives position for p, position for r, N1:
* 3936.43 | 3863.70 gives 0.5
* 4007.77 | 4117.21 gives -1.5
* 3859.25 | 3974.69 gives -2.8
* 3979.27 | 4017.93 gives 1.0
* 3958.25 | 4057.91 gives 1.5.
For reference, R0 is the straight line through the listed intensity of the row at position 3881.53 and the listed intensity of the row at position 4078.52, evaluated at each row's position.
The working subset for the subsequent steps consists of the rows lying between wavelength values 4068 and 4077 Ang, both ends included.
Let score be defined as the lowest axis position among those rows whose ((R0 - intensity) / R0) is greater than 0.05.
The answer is 4071.02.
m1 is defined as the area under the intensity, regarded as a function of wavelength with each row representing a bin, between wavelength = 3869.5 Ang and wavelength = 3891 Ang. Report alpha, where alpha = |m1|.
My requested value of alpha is 336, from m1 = 336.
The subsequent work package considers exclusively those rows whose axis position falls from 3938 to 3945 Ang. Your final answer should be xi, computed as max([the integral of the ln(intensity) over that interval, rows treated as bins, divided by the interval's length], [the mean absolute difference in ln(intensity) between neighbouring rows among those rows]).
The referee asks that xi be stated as 2.63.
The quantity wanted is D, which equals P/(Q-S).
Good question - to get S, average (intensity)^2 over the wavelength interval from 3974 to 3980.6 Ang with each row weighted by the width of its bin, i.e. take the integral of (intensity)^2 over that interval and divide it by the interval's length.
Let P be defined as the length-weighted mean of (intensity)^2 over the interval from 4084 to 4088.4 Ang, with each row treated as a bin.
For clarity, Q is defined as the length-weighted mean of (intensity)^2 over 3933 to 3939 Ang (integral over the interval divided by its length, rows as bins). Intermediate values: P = 185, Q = 188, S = 167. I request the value 9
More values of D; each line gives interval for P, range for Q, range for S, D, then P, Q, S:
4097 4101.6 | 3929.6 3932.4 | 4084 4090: -22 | 387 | 164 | 181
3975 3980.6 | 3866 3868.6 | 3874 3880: 1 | 174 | 510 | 213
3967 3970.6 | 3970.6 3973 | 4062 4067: 9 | 406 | 233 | 189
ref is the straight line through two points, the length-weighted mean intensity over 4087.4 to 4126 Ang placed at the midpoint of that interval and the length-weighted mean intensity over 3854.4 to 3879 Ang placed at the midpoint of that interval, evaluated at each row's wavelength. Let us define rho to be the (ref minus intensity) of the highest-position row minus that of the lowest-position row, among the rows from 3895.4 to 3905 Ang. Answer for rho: -3.7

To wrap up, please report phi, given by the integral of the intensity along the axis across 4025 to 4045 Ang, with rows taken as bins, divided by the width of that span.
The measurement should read 14.2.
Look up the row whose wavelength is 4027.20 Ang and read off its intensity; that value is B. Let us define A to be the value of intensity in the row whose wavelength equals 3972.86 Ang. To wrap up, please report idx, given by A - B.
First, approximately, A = 11.27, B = 16.39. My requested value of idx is -5.1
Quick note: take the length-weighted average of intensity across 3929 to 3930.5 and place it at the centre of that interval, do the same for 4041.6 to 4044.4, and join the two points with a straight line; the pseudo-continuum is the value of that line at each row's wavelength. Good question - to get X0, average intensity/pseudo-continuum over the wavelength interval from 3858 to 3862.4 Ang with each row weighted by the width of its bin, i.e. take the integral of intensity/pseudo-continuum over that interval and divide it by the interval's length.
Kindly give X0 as 1.07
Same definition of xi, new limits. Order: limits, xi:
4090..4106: 2.71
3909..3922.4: 2.69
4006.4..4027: 2.68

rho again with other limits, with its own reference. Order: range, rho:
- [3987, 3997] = 0.1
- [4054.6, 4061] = 0.7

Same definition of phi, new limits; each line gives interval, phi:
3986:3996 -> 14.8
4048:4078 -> 14.5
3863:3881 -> 16.9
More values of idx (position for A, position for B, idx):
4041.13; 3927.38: 2.4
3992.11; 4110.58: 2.7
